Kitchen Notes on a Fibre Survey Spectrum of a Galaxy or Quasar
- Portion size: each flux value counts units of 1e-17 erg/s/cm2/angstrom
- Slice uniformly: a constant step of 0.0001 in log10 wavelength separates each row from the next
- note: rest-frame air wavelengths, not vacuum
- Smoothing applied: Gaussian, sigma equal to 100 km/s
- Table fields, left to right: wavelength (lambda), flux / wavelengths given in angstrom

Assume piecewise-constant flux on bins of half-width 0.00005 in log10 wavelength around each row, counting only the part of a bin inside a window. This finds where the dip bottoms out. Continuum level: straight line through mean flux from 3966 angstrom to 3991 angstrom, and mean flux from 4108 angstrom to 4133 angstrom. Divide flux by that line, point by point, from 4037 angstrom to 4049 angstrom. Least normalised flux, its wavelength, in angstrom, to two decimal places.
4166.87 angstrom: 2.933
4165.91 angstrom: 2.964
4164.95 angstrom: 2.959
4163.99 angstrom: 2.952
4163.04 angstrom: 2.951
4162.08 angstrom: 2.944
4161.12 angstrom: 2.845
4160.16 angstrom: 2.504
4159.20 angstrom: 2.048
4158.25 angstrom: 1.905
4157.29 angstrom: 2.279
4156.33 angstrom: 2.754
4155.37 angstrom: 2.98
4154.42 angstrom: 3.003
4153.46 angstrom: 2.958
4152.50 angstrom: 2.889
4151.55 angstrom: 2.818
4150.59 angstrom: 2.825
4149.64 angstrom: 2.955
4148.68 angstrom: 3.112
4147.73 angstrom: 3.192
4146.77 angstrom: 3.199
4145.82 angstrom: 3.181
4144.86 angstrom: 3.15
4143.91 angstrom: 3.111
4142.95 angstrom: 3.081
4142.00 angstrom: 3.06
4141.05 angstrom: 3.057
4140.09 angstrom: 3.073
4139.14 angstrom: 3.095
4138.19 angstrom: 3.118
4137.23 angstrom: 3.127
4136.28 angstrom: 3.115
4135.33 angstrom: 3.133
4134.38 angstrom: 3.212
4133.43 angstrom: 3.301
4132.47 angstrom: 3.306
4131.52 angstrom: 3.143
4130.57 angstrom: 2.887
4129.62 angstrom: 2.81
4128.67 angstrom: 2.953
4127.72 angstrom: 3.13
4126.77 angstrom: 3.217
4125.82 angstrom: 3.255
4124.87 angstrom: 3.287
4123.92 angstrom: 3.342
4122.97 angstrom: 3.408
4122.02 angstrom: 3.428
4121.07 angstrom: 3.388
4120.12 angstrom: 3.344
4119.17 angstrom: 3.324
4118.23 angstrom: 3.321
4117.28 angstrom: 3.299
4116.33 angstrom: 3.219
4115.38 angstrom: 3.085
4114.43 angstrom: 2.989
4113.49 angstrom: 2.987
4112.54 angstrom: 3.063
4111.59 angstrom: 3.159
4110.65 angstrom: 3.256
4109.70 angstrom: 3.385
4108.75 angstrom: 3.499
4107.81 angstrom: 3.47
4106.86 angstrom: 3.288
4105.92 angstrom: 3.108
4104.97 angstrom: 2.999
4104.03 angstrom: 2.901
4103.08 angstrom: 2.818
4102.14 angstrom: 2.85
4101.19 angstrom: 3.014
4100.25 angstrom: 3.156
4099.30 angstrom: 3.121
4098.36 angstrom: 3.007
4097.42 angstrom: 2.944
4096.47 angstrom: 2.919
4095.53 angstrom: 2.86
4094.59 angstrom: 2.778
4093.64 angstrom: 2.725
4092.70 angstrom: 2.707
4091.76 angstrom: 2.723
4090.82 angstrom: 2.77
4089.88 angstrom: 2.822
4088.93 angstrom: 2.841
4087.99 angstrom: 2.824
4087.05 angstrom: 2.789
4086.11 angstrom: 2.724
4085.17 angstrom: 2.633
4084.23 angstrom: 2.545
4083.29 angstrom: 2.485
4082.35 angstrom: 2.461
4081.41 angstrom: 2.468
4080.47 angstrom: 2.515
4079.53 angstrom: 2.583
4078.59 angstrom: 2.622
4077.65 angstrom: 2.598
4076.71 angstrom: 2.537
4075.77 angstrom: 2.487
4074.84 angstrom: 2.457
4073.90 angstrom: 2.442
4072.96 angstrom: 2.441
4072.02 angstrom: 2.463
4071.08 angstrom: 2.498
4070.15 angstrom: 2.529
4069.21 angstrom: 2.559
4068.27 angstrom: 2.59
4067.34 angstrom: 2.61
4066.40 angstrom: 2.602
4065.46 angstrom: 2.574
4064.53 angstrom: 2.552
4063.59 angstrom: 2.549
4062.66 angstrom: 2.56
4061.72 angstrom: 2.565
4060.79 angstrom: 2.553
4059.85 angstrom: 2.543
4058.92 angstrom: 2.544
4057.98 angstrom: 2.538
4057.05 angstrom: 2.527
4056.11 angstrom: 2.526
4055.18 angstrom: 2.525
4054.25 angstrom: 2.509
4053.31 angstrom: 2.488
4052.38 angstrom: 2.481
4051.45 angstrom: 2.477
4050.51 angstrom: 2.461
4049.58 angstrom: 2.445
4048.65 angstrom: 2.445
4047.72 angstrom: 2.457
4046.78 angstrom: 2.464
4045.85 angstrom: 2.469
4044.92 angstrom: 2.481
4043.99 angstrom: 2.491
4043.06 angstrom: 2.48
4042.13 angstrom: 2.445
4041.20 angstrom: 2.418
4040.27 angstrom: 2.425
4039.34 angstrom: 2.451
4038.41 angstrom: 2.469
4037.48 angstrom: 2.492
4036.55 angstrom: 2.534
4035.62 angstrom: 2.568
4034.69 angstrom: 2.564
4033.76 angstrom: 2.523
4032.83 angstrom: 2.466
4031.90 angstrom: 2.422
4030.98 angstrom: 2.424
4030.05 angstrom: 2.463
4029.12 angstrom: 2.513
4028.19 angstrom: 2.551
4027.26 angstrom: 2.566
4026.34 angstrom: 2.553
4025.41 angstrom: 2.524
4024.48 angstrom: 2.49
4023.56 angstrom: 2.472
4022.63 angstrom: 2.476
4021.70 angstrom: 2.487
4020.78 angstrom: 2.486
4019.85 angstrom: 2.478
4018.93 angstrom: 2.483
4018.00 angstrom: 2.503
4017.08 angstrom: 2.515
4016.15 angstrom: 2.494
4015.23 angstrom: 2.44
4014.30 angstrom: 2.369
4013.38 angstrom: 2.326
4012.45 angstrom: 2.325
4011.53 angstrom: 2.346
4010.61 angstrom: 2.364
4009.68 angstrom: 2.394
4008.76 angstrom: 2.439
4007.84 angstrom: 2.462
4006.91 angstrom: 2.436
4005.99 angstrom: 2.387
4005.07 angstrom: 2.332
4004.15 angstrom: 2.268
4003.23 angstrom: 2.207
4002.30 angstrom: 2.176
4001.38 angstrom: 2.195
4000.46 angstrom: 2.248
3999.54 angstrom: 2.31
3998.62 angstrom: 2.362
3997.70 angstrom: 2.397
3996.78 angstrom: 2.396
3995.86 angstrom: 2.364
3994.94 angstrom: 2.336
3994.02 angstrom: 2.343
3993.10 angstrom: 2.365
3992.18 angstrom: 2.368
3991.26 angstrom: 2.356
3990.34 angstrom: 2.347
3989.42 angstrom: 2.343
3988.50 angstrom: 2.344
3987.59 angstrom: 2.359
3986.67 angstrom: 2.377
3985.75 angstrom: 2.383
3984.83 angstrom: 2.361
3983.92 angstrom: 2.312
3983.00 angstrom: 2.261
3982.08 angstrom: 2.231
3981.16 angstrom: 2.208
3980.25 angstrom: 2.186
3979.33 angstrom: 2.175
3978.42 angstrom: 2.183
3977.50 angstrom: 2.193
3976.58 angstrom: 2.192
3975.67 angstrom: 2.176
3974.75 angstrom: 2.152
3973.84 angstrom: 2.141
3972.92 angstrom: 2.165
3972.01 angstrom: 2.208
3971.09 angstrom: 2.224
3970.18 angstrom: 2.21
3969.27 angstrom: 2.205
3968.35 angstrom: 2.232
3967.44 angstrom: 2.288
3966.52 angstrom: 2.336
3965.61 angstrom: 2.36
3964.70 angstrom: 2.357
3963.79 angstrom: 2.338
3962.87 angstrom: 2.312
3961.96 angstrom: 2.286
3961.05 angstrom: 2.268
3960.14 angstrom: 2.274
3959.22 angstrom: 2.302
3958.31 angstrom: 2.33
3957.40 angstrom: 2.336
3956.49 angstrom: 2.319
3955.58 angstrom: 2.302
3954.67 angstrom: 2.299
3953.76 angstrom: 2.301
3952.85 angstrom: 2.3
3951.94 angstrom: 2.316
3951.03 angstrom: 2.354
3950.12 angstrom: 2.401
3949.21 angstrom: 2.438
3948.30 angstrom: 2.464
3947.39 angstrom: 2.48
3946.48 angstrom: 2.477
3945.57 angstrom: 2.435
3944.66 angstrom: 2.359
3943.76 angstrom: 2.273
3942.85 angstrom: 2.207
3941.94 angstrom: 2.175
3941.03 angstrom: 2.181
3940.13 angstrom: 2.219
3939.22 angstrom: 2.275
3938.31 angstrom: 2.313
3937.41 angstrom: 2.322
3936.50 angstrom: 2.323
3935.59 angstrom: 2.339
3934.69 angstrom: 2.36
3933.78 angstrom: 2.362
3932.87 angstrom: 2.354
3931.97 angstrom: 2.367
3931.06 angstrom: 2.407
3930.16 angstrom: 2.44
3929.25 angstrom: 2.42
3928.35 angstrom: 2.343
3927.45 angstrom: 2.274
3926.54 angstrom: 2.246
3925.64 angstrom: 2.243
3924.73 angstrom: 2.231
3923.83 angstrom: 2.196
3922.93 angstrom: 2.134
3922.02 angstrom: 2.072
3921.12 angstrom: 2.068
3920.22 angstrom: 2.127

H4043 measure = 4048.65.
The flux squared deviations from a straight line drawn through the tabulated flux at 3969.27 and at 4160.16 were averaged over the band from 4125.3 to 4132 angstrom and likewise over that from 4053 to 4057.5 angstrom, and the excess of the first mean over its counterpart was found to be 0.36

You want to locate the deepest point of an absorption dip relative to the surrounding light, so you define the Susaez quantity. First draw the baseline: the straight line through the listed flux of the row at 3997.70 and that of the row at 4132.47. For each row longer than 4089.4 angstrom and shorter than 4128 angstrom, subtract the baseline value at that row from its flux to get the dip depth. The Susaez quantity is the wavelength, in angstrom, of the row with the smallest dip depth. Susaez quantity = 4092.70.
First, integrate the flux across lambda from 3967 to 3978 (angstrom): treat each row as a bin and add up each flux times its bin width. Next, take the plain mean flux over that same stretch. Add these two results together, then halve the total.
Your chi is 13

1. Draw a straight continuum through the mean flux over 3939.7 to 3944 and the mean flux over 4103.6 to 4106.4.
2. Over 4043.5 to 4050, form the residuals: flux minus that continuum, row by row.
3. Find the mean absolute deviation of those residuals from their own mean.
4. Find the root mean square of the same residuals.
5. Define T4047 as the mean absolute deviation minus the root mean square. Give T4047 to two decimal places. -0.24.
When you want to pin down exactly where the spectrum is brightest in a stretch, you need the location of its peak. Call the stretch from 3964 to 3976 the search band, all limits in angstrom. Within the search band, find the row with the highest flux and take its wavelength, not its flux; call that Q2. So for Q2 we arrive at 3965.61 angstrom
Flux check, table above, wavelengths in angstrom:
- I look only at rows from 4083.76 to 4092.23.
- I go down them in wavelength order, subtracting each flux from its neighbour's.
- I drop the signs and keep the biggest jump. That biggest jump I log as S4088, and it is 0.091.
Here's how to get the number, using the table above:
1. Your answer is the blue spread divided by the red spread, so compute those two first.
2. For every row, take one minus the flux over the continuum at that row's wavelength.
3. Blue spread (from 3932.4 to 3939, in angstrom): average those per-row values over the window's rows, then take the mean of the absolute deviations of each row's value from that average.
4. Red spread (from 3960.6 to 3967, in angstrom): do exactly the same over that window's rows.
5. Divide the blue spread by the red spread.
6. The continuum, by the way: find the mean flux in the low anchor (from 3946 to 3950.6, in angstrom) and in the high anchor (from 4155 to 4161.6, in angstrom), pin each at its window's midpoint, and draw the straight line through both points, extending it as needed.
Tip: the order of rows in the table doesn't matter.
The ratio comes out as 0.59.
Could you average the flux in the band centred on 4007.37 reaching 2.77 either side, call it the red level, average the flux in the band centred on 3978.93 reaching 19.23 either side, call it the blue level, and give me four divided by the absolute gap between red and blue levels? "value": 32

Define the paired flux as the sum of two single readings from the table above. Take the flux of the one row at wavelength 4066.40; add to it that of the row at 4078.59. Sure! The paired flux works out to 5.2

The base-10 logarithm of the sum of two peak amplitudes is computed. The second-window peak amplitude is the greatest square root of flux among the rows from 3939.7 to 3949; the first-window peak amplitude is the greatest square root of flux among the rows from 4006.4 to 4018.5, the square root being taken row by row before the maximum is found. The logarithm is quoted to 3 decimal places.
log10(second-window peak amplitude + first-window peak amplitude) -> 0.500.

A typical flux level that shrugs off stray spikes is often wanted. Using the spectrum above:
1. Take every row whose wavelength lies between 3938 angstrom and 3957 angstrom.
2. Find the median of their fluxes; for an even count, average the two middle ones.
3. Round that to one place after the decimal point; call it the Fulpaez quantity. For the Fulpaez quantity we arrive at 2.3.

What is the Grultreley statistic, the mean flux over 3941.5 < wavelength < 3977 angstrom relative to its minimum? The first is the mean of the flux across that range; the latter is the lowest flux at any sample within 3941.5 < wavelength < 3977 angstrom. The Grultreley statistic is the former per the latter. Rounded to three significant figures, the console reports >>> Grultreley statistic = 1.07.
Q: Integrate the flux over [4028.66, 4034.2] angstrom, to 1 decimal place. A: 13.7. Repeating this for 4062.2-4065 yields 7.2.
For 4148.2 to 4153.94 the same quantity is 16.8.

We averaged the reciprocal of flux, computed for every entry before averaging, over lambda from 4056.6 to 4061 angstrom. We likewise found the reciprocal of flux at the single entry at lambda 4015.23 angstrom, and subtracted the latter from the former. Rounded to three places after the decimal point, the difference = -0.016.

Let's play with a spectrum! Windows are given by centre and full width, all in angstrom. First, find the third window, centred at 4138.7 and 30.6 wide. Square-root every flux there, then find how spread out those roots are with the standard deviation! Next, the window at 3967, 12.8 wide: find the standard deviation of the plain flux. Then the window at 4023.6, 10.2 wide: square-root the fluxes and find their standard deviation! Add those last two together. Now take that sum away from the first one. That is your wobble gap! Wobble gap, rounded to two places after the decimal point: -0.03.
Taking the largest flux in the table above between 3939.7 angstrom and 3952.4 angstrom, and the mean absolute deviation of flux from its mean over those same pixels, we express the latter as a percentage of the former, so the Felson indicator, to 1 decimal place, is 3.9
